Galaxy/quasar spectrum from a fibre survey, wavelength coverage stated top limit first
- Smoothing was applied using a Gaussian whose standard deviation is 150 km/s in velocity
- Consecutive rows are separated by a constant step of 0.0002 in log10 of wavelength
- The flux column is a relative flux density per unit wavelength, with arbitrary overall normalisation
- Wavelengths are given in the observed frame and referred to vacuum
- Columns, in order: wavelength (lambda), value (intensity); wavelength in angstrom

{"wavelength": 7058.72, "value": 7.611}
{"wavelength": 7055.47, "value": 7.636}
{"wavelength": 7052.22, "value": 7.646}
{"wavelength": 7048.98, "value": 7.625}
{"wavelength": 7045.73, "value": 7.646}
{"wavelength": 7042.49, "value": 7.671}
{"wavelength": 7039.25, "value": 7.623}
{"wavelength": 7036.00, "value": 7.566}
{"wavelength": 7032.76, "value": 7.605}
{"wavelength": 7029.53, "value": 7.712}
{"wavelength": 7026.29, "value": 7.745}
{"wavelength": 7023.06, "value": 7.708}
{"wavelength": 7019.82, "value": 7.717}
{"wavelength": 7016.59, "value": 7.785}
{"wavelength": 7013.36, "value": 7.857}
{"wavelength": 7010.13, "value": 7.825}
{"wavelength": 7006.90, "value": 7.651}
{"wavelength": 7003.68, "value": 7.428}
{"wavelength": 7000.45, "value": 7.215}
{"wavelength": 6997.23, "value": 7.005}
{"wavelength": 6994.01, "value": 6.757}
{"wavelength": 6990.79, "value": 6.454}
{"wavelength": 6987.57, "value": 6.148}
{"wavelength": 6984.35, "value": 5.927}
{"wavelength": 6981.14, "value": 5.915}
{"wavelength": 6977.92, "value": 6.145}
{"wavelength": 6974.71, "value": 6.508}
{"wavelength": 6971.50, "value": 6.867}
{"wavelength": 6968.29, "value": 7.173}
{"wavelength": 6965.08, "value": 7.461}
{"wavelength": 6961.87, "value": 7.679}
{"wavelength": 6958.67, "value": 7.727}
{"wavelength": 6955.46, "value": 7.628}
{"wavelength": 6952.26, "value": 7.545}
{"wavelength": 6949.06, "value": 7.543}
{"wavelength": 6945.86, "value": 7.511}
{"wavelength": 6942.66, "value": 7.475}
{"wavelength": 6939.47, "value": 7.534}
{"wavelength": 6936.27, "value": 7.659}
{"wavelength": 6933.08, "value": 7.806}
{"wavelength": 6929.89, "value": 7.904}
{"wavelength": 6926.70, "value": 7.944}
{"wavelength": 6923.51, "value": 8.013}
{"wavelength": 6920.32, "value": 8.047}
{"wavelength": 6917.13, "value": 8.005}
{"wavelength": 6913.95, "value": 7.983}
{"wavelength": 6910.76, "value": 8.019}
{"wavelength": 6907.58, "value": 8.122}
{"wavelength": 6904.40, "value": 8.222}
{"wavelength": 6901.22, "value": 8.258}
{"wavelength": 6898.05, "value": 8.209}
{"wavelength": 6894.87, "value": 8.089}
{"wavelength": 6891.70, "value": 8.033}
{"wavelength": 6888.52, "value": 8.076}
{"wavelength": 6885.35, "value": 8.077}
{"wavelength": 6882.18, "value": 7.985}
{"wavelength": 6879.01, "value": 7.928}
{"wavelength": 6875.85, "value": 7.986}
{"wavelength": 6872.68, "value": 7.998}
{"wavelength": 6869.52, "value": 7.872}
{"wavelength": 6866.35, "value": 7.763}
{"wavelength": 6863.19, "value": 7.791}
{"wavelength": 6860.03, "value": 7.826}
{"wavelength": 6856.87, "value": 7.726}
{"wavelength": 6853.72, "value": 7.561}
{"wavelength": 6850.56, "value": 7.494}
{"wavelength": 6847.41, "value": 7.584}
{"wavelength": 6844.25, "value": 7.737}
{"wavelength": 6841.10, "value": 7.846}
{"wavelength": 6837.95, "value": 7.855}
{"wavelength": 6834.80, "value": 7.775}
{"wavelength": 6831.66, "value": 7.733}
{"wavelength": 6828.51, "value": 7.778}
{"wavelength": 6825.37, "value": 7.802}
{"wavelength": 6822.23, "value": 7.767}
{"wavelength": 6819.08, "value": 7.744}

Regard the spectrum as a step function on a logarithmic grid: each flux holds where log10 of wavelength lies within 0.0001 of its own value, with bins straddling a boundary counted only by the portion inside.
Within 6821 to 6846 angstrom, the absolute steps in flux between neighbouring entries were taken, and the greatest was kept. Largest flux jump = 0.109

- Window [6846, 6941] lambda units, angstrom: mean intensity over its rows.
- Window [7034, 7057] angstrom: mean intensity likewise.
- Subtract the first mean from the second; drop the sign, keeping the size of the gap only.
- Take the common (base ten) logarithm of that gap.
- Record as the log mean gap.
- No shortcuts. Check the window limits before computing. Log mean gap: -0.54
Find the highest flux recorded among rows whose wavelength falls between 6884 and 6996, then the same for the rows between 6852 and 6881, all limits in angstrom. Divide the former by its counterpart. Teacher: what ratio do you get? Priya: 1.03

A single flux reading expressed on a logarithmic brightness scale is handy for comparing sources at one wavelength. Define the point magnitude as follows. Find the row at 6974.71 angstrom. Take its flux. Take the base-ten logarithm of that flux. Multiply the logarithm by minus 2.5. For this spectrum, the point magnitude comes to -2.03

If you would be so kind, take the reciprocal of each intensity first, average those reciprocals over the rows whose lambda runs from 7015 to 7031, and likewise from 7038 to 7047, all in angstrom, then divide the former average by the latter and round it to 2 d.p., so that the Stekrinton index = 0.99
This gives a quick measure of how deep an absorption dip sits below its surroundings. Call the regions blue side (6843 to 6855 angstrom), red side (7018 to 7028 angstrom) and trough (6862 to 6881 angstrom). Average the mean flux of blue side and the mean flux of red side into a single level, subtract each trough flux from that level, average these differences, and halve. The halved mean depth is -0.1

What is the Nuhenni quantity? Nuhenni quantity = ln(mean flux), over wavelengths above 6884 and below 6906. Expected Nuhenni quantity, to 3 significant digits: 2.10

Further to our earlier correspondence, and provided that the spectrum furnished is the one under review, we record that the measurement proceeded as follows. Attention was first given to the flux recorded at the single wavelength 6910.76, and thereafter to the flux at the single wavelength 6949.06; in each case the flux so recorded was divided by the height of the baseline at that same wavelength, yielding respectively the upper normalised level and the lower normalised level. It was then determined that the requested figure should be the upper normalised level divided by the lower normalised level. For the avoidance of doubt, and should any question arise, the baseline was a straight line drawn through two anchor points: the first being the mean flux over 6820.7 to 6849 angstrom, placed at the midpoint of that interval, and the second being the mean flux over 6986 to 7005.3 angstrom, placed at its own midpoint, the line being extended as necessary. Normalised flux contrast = 1.03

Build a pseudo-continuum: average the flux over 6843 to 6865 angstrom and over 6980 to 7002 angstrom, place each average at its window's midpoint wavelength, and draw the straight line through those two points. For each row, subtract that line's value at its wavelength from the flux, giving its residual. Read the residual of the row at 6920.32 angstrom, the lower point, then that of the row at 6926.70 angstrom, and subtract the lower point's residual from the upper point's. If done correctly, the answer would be 0.0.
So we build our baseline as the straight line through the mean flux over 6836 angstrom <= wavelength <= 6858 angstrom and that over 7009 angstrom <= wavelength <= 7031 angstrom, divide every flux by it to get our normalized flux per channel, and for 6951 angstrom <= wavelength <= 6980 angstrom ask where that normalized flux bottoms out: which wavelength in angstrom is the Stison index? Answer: 6977.92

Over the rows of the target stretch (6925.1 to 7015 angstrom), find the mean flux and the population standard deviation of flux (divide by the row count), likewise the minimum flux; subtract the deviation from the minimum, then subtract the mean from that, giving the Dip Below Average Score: -1.93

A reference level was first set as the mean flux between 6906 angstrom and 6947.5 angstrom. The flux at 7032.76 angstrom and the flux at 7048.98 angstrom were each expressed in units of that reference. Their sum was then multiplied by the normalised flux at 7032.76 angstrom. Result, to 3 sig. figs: 1.88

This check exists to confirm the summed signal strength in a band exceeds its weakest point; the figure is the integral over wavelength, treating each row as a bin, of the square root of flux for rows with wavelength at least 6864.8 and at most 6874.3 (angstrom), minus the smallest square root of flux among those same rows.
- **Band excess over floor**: 23.9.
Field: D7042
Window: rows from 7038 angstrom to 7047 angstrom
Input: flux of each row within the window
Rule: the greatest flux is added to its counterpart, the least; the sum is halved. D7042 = 7.65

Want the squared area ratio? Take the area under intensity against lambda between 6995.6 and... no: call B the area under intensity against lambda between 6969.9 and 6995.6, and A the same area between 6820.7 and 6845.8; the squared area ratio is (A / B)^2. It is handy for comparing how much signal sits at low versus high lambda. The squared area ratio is 1.44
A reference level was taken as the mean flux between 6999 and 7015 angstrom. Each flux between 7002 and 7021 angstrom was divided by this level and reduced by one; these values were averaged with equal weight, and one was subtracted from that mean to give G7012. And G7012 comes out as -0.985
